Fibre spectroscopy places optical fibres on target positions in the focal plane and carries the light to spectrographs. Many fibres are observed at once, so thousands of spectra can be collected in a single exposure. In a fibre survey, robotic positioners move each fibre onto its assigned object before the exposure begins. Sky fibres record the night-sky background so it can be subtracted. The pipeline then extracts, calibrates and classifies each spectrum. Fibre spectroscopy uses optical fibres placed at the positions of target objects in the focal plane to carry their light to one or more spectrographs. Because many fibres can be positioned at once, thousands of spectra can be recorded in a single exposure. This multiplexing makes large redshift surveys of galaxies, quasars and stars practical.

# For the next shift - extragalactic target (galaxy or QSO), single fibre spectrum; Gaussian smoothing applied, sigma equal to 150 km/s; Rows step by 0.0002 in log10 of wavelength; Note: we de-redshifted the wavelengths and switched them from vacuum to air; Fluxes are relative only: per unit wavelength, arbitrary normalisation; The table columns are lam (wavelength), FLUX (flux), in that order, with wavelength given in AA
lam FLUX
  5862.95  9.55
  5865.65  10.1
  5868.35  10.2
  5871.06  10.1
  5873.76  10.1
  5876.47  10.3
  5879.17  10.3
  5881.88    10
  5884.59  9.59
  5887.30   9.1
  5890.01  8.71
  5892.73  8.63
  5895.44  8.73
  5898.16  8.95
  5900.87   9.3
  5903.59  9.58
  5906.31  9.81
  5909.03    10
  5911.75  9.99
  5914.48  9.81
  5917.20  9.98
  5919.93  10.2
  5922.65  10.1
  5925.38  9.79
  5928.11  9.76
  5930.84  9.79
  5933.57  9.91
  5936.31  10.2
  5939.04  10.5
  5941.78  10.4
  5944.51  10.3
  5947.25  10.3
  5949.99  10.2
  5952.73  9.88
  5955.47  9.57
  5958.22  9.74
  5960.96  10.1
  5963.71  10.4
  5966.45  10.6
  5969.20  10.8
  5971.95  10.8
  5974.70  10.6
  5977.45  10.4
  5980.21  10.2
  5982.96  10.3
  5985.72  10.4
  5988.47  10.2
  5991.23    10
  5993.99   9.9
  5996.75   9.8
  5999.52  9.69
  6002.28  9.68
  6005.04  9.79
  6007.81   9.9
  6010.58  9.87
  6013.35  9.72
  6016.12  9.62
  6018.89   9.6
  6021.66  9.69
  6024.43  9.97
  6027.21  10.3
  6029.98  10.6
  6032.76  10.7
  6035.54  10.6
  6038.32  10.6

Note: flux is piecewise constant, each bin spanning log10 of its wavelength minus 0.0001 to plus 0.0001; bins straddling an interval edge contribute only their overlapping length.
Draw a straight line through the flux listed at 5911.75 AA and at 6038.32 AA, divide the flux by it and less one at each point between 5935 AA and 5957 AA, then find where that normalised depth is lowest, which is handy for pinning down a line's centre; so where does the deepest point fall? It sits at 5955.47 AA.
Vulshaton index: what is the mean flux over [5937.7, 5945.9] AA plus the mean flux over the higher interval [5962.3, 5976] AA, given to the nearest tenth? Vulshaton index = 21.0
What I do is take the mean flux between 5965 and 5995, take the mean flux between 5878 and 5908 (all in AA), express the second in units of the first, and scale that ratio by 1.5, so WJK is 1.35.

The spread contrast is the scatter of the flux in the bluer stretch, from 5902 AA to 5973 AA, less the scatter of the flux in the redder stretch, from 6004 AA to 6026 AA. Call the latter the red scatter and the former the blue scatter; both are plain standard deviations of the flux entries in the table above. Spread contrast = 0.21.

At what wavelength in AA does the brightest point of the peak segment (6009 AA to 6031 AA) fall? 6029.98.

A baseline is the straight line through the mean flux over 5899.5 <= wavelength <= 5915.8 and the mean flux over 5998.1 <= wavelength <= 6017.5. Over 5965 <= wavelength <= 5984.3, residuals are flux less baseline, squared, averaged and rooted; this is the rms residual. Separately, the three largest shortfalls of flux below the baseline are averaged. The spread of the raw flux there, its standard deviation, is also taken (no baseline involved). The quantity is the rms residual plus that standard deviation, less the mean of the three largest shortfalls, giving 1.6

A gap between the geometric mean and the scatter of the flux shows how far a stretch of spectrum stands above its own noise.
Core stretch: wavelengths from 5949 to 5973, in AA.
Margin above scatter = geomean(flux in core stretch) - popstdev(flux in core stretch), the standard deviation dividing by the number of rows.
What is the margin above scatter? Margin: 9.8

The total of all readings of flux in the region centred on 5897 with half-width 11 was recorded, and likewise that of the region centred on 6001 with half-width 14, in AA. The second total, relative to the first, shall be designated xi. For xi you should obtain 1.4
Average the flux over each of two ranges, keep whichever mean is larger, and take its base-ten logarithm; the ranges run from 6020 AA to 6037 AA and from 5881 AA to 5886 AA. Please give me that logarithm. 1.01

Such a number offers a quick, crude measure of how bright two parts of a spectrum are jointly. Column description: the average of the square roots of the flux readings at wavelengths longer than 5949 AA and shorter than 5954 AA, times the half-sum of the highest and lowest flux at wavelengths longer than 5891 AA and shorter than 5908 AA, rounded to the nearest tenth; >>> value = 29.2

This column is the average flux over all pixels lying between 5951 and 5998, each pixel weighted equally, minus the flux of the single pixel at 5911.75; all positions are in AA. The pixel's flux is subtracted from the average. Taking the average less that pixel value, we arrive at 0.23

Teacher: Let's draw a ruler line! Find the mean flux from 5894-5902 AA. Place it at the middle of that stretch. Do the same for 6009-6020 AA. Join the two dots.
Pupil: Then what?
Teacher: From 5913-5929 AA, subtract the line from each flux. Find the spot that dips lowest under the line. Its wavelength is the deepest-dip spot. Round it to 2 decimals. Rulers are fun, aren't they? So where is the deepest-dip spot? 5928.11 AA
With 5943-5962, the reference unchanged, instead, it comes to 5955.47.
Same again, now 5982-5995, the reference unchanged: 5993.99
